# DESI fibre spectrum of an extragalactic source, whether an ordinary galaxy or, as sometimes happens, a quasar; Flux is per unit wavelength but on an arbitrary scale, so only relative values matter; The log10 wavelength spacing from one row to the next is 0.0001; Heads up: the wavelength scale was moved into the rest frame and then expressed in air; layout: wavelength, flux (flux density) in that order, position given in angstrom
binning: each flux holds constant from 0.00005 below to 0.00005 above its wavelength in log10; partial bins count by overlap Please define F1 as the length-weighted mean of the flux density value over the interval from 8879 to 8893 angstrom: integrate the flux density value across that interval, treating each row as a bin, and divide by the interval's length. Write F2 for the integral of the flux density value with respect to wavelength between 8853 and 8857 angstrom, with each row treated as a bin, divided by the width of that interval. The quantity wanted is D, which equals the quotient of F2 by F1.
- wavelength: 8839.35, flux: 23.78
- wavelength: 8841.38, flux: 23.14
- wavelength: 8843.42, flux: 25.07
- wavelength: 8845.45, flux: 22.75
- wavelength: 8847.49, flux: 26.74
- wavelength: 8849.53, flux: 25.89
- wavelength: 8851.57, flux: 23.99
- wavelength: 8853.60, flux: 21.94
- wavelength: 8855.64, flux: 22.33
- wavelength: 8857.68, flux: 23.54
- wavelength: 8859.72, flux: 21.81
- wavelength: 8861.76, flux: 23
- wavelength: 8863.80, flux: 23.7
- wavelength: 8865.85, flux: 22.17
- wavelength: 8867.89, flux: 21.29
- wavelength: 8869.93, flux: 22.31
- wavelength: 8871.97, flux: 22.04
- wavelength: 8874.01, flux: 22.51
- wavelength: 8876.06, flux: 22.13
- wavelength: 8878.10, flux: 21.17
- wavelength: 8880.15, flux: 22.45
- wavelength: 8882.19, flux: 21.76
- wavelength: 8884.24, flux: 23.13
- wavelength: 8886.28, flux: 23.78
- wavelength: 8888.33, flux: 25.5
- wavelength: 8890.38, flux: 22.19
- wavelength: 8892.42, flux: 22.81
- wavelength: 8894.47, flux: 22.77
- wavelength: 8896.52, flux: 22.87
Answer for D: 0.96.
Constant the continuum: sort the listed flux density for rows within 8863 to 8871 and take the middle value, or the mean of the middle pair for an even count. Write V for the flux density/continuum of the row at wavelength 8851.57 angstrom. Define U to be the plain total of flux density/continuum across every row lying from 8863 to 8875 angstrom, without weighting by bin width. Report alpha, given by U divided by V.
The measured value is 5.59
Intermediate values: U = 6.0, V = 1.08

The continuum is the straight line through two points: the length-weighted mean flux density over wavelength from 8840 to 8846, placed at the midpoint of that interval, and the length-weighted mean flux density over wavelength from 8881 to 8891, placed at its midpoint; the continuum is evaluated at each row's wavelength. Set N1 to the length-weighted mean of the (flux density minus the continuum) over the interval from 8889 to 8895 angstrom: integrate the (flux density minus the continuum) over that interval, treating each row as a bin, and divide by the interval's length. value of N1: -0.5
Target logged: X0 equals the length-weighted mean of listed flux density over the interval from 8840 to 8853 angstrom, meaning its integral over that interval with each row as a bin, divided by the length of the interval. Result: 24.50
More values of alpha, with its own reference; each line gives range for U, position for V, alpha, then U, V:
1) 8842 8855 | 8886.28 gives 6.16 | 6.6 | 1.07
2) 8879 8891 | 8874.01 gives 6.17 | 6.2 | 1.01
